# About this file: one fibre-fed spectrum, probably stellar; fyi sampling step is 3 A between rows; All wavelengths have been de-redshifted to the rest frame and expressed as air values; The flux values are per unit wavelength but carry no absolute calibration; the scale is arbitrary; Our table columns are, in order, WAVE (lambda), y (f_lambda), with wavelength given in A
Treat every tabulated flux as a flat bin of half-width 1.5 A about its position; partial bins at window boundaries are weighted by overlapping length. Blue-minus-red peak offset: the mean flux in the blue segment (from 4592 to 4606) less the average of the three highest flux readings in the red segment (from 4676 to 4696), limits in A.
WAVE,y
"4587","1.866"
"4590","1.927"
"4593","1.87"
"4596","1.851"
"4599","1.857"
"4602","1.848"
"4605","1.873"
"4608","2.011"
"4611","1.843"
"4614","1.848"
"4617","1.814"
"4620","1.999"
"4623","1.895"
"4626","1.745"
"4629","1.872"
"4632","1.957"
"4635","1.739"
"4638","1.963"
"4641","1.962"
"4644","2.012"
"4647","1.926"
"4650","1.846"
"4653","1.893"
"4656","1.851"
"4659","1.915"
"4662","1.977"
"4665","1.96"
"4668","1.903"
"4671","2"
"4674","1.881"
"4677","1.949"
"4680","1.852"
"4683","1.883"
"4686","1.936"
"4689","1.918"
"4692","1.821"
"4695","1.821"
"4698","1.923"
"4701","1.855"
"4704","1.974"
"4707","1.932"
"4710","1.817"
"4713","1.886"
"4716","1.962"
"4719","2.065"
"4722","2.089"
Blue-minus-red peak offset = -0.075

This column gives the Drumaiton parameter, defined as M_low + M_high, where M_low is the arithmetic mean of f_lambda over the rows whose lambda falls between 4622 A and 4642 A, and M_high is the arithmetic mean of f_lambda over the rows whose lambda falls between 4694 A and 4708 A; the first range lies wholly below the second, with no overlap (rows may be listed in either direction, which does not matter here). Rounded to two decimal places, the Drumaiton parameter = 3.78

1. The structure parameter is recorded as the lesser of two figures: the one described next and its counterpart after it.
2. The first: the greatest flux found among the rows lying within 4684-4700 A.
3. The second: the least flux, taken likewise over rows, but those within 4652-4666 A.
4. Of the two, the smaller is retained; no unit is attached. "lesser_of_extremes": 1.85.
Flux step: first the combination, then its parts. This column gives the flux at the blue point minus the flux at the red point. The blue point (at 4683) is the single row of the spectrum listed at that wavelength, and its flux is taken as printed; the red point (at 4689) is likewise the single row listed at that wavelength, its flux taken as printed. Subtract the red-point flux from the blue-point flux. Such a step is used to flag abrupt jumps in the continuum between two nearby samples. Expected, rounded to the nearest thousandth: -0.035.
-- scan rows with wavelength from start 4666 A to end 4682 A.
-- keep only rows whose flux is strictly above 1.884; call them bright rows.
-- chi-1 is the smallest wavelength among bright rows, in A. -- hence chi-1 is 4668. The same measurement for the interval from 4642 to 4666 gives 4644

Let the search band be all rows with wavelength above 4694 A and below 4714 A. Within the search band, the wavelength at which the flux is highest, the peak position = 4704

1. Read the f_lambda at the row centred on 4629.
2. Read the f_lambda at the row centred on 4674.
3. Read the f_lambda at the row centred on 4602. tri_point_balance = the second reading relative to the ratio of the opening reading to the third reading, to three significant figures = 1.86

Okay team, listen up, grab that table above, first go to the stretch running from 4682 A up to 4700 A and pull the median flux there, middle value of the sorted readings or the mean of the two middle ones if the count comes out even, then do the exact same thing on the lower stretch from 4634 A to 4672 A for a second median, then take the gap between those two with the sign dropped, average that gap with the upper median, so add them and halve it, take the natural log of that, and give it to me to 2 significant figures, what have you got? -0.038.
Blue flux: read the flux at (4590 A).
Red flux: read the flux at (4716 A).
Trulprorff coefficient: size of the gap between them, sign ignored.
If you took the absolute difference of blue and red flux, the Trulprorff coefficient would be 0.035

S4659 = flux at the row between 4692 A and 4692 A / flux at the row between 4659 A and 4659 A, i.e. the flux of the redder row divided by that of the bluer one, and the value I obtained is 0.95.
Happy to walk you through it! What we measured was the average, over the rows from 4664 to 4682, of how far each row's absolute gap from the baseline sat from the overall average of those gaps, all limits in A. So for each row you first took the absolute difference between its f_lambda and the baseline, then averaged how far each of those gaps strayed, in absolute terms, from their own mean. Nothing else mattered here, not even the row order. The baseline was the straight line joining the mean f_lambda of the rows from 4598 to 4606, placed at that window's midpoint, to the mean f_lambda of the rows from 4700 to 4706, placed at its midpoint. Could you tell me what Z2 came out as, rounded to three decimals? 0.024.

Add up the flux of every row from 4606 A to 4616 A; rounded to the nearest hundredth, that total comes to 5.70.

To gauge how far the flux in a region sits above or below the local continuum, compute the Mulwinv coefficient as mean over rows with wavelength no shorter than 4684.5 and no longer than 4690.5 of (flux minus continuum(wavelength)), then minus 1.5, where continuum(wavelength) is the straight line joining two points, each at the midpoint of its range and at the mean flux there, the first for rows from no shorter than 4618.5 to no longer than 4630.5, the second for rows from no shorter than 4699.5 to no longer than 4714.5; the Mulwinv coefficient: -1.462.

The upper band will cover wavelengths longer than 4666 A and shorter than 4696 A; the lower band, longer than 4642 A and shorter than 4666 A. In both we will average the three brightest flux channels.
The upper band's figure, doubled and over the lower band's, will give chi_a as 1.98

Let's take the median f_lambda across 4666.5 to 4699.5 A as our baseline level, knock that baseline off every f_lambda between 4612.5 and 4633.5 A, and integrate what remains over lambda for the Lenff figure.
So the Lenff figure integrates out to -0.57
